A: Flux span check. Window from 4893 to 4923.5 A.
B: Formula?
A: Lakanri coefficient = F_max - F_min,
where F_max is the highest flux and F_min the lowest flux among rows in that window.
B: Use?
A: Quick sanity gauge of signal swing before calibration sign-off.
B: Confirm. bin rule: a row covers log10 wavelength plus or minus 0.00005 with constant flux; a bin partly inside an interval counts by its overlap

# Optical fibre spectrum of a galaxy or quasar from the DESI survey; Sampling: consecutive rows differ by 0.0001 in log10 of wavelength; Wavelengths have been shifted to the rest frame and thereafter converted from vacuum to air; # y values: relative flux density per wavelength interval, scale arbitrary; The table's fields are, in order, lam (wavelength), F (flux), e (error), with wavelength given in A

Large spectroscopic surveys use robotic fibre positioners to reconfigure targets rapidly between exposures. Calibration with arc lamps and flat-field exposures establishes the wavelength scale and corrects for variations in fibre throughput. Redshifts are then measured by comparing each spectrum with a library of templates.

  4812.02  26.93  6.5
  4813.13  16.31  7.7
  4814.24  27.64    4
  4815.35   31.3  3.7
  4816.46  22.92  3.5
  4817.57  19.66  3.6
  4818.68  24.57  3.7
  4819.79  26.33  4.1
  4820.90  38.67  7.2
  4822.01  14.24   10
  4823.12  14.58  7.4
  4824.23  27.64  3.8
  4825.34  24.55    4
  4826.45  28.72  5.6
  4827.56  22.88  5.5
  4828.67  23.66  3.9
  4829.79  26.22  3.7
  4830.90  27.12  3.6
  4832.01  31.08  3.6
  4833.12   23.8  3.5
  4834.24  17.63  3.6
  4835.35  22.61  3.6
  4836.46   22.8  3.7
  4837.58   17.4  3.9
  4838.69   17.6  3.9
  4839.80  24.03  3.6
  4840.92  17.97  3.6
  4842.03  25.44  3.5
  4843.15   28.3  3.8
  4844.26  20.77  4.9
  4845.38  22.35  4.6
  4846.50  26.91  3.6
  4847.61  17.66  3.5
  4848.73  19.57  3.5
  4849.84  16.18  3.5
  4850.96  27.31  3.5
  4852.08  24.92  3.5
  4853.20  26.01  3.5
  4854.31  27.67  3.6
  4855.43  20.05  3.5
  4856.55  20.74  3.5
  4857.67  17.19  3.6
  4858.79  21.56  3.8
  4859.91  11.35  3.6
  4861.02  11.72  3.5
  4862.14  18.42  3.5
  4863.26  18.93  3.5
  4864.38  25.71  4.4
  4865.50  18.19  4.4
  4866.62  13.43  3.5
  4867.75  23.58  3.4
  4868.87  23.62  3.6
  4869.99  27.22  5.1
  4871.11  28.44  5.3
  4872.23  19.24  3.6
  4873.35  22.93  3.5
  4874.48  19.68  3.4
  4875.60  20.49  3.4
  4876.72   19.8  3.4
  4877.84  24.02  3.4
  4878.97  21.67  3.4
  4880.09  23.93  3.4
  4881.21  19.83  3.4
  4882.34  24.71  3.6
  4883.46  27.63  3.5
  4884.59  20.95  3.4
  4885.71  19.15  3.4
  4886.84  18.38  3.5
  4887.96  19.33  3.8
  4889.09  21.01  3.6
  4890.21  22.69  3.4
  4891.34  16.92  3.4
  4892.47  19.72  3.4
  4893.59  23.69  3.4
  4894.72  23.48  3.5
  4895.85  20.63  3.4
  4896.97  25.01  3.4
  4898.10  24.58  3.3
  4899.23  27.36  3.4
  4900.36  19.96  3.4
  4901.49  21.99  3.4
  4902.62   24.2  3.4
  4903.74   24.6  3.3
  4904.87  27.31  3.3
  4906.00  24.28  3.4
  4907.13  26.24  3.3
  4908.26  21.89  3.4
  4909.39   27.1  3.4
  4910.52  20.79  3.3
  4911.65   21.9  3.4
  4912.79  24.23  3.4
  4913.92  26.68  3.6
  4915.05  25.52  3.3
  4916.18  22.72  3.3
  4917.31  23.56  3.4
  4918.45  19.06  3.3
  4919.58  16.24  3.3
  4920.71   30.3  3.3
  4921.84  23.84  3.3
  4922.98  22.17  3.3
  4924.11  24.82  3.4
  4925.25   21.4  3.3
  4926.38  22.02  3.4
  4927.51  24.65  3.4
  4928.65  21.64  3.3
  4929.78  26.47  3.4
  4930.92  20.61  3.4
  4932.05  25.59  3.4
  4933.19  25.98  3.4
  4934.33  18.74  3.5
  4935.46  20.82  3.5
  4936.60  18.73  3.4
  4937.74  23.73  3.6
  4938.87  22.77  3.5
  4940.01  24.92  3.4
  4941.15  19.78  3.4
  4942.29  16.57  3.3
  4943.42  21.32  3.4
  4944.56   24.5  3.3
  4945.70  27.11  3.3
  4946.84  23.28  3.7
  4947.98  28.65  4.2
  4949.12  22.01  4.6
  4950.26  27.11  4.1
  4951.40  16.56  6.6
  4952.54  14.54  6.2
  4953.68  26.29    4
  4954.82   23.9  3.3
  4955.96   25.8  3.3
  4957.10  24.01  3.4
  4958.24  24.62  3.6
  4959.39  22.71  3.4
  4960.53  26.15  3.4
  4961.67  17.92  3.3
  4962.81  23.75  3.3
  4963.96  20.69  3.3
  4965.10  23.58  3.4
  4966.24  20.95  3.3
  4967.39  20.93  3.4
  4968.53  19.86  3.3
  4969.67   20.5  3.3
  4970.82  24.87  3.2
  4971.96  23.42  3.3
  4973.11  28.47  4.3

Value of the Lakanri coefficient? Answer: 14.1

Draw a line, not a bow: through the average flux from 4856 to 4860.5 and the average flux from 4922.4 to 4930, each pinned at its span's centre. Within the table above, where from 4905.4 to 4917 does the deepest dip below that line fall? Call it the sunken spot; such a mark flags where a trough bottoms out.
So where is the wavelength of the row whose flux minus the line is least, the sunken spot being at 4910.52 A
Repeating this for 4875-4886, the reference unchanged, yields 4885.71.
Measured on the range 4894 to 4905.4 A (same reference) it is 4900.36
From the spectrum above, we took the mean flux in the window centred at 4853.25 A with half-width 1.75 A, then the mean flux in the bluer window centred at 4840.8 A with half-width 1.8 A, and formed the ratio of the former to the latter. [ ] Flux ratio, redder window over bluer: 1.17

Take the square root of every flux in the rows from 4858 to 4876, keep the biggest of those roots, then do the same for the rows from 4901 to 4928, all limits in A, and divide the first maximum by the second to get 0.97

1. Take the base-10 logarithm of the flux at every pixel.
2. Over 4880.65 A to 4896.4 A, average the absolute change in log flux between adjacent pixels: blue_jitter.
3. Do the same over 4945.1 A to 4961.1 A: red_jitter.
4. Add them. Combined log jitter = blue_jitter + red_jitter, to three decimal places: 0.142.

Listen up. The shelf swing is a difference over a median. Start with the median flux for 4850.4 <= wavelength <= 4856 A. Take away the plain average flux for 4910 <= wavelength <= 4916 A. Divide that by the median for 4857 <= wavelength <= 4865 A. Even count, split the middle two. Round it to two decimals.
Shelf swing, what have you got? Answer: 0.12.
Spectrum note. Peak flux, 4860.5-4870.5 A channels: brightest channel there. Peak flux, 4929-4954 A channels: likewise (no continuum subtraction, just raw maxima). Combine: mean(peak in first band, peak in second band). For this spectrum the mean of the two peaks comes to 27.9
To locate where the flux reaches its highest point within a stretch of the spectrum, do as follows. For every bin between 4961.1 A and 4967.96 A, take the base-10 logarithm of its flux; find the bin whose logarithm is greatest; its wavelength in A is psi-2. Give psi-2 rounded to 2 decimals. 4962.81 A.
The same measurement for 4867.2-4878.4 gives 4871.11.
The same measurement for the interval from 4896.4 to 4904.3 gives 4899.23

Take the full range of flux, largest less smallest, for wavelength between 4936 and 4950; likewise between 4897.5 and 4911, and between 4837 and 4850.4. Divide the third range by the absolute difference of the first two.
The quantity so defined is 2.6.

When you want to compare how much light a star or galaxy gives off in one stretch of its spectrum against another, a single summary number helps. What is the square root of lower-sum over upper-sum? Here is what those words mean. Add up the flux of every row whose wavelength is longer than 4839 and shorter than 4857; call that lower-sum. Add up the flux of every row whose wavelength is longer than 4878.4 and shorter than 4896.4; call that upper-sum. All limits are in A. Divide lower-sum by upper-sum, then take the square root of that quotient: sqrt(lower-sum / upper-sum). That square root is 1.03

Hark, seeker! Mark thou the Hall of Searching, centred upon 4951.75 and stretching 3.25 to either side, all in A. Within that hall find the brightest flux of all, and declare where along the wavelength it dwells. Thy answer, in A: 4950.26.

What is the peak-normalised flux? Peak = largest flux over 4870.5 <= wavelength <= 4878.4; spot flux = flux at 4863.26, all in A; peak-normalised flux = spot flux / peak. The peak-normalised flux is 0.67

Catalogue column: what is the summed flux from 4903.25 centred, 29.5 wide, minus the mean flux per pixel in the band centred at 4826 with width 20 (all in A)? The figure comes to 584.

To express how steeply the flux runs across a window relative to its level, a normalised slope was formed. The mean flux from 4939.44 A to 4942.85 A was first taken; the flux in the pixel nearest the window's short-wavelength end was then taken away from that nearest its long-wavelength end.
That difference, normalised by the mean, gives -0.41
